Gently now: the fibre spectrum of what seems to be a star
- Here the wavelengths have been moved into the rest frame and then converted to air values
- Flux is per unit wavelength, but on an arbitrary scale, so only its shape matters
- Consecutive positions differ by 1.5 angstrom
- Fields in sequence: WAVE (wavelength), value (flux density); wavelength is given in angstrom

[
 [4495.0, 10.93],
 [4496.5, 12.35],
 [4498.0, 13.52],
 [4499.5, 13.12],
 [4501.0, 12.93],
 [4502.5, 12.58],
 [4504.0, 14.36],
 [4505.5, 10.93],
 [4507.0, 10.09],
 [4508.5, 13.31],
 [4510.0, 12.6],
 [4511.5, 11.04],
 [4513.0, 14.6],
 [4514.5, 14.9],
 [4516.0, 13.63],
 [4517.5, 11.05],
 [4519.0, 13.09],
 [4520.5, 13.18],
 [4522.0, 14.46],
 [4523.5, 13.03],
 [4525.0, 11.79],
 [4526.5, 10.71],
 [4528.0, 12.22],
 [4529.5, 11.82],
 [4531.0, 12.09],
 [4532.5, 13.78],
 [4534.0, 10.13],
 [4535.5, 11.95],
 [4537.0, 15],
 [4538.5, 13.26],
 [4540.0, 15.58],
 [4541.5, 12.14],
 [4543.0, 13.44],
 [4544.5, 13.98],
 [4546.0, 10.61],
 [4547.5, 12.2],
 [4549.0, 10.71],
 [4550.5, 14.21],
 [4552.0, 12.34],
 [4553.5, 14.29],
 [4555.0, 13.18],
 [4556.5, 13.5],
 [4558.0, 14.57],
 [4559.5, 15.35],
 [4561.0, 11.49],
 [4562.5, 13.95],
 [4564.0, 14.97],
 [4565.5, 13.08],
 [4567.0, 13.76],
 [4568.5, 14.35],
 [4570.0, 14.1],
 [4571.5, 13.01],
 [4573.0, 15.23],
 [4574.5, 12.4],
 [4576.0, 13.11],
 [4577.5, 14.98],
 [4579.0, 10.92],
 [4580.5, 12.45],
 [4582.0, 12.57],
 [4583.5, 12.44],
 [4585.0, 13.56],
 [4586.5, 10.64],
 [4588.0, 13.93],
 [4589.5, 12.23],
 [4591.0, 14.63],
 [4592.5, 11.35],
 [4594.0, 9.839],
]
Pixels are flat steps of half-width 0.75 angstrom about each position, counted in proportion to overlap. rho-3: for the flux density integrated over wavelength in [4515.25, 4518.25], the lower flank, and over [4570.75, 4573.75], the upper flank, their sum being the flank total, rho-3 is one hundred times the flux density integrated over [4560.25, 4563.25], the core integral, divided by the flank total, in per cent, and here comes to 48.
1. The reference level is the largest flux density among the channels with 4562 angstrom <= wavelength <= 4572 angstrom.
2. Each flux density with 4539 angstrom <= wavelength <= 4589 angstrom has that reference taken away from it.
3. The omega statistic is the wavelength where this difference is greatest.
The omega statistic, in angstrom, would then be 4540.0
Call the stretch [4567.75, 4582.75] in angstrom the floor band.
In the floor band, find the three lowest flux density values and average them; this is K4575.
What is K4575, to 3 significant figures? 11.9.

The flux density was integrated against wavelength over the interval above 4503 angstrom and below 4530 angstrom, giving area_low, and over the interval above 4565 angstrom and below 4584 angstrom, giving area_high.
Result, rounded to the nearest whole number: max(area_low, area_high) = 340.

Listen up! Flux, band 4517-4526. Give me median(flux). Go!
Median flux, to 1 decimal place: 13.1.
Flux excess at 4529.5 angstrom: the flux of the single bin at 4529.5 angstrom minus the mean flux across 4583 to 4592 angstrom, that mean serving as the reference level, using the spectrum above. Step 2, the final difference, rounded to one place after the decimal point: -1.1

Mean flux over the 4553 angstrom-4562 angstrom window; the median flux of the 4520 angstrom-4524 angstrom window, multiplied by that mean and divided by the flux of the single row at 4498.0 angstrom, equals 13.4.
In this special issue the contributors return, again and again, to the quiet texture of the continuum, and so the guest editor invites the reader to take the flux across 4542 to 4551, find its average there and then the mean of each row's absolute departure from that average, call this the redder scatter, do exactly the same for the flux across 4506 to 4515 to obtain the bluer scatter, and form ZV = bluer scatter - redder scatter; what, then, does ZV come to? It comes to 0.2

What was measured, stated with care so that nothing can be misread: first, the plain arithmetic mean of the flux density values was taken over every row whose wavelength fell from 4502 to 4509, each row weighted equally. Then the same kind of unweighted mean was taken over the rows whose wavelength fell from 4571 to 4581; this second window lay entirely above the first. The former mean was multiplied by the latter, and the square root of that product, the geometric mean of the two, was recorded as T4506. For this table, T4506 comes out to 12.7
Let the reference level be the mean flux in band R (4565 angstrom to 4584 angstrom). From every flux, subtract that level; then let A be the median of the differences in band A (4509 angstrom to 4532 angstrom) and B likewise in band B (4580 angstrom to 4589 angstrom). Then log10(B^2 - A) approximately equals 0.1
